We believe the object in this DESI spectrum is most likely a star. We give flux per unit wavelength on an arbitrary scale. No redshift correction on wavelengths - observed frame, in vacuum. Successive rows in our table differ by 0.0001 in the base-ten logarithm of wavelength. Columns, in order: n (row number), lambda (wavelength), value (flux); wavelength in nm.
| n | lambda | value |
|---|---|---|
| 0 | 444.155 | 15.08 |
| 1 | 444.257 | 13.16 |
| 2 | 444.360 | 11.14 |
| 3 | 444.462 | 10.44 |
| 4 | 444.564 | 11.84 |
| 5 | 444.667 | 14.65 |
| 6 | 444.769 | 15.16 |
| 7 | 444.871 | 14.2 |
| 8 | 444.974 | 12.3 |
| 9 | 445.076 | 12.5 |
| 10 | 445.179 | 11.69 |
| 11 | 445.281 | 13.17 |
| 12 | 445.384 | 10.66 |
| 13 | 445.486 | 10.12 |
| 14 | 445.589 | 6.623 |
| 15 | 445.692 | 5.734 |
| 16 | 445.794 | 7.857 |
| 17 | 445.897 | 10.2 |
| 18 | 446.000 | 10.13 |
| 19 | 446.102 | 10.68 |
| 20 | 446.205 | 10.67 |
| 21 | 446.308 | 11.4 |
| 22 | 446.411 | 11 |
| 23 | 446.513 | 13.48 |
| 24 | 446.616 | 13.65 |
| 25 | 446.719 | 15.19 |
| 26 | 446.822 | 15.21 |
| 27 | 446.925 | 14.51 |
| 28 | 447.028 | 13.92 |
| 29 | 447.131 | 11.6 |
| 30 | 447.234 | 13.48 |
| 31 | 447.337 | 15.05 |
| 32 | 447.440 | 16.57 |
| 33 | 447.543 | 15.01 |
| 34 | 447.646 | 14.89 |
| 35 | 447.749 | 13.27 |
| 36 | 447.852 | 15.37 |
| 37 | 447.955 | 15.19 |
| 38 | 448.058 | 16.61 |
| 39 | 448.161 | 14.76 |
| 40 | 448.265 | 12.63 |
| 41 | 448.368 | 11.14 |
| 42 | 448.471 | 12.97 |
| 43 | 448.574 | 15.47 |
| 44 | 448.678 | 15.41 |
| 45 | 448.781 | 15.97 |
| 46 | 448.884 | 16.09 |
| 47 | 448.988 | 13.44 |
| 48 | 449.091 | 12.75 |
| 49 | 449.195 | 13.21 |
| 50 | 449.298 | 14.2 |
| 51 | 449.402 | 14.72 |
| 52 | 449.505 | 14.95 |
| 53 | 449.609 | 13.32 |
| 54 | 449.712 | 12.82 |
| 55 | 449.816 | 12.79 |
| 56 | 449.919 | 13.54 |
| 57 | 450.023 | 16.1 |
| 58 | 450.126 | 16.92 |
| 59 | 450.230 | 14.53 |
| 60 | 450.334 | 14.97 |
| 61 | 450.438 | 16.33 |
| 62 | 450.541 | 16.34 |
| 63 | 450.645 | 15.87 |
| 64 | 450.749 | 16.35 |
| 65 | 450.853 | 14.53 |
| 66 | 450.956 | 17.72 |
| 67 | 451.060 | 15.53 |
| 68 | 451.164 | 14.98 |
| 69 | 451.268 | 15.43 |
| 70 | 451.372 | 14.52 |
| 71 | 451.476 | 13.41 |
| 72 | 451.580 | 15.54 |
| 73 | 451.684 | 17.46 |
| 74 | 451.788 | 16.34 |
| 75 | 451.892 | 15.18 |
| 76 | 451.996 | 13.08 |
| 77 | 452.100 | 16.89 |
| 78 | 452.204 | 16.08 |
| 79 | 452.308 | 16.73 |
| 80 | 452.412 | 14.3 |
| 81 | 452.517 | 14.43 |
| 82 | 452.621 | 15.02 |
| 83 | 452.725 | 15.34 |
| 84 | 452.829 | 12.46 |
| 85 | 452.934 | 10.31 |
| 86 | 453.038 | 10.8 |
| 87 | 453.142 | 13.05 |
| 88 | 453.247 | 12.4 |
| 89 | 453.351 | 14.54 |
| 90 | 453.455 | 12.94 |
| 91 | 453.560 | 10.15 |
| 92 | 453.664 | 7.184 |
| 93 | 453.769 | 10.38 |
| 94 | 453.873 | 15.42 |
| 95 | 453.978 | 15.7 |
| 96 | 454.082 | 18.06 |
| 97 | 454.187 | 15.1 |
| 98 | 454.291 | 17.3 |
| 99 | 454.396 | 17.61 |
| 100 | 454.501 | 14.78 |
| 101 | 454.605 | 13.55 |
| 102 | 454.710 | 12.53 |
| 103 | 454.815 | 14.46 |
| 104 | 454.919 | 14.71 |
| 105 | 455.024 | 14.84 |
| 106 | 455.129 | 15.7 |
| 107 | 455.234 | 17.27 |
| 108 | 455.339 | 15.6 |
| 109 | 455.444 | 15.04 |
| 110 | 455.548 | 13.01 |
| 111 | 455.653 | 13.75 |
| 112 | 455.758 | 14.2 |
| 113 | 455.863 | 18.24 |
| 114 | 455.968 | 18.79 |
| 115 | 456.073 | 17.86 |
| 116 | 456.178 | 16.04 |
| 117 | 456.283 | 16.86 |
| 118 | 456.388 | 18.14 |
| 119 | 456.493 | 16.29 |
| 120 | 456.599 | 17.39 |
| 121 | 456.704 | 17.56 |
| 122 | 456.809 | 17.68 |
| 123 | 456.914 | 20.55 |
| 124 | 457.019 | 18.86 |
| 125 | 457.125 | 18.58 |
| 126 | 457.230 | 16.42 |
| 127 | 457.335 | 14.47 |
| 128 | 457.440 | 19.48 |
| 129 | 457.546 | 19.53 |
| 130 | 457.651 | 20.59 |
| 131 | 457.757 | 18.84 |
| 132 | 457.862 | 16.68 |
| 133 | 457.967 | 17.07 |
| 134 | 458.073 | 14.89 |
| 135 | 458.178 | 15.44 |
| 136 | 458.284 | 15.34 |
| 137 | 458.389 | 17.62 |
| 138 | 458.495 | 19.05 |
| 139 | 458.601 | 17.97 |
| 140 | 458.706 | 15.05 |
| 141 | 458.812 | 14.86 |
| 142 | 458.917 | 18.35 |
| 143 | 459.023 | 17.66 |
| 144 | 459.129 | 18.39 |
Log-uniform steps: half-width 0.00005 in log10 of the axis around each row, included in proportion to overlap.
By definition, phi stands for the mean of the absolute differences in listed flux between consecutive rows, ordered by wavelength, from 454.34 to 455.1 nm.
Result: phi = 1.2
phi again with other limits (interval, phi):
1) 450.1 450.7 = 0.9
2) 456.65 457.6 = 1.8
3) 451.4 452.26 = 1.9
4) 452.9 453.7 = 1.8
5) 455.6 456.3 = 1.4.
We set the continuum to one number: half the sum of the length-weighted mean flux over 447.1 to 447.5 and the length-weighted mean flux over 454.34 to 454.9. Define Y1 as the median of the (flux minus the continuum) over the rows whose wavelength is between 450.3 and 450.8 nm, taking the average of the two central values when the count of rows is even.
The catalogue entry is 1.9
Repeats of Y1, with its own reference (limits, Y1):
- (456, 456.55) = 2.4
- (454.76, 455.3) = 0.4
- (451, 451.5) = 0.5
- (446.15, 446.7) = -3.1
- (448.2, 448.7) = -1.5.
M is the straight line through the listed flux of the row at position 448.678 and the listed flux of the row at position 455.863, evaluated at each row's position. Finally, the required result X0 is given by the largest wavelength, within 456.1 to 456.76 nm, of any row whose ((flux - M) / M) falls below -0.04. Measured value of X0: 456.704 nm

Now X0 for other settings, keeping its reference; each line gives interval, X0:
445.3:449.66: 449.609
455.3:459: 458.917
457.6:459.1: 459.023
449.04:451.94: 451.892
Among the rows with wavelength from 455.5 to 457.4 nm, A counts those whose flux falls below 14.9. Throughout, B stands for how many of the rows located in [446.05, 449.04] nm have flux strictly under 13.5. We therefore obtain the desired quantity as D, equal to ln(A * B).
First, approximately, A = 4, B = 12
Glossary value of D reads 3.9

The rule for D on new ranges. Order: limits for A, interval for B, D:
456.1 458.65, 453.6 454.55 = 1.4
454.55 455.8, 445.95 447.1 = 3.9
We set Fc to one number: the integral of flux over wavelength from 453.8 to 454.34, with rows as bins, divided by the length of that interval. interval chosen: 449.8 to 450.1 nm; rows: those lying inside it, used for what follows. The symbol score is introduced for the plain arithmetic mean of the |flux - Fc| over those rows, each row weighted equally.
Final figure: 1.96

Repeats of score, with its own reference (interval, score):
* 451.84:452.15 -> 1.58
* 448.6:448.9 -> 0.28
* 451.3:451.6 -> 1.61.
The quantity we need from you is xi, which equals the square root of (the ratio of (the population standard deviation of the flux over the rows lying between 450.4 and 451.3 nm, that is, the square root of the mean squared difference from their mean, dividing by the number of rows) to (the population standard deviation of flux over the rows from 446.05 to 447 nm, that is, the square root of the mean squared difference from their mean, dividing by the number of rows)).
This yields 0.70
